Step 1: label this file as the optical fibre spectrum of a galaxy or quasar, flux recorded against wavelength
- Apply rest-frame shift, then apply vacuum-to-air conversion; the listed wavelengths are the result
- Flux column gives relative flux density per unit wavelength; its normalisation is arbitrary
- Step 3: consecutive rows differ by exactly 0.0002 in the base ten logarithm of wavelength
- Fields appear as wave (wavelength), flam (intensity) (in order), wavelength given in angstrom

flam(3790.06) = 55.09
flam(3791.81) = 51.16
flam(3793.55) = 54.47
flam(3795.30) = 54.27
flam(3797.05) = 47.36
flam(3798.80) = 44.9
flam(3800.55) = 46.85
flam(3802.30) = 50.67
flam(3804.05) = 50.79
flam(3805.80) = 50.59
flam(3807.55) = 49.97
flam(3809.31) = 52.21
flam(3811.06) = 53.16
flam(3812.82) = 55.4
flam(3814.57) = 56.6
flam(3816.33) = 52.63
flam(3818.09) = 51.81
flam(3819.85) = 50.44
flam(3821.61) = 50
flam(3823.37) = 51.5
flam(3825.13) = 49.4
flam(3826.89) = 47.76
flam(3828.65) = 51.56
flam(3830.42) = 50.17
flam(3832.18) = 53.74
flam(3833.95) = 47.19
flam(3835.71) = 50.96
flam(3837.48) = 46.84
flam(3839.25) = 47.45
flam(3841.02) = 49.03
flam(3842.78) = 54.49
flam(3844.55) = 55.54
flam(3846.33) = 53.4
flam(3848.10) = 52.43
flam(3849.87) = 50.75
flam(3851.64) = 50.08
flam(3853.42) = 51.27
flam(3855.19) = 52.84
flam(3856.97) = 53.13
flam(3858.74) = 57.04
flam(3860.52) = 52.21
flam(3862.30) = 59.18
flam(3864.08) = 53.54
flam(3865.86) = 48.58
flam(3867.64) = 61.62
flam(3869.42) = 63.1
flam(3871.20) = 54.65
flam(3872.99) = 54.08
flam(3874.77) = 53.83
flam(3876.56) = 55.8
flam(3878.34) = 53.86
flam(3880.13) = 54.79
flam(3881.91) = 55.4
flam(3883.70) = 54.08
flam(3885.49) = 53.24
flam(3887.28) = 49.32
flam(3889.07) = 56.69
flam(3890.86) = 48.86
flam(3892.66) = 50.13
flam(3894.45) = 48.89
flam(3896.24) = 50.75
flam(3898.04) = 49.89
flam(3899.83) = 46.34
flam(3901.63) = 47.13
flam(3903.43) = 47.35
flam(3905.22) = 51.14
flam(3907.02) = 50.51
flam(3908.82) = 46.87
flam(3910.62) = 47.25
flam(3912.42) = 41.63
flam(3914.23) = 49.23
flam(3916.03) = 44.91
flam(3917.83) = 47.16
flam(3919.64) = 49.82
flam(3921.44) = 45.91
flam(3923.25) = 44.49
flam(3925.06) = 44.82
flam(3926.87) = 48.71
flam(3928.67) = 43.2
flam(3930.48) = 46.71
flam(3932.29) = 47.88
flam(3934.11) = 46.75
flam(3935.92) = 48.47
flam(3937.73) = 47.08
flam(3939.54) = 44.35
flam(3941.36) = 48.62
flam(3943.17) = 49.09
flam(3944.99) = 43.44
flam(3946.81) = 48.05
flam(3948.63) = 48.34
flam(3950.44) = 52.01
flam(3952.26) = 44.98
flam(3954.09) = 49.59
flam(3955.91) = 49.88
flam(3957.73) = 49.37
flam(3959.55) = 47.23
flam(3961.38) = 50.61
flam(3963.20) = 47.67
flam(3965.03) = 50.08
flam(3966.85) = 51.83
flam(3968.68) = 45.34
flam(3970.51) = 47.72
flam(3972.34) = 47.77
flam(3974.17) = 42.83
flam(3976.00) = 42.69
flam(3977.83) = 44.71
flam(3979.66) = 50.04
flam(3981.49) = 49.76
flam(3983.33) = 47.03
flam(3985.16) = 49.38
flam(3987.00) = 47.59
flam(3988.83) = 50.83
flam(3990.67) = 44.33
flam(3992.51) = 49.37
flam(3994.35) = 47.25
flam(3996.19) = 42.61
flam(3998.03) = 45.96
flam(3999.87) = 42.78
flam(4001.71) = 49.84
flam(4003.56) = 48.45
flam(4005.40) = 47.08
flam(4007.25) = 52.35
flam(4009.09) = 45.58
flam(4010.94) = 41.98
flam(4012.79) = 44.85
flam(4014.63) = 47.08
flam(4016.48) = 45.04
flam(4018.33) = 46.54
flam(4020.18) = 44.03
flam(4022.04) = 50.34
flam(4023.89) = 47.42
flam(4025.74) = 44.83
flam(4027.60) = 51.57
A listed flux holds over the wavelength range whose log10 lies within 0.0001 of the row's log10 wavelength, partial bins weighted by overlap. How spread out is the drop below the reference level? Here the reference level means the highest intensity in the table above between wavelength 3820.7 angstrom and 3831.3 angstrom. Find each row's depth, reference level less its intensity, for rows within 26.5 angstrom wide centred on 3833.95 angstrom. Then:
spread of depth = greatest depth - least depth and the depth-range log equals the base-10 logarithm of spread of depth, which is 0.94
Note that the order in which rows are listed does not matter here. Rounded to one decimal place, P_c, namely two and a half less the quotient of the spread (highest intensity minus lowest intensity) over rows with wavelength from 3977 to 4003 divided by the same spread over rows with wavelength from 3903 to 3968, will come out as 1.7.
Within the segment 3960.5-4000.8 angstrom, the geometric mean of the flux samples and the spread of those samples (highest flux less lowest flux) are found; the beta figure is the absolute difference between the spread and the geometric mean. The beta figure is 38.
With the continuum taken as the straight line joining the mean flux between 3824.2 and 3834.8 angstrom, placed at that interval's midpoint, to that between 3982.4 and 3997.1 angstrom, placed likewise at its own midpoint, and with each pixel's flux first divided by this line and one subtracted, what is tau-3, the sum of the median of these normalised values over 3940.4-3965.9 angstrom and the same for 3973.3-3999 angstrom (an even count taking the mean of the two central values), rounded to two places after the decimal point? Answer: 0.01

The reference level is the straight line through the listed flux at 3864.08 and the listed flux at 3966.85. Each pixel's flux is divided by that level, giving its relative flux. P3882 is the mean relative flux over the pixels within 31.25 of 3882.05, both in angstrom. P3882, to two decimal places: 0.98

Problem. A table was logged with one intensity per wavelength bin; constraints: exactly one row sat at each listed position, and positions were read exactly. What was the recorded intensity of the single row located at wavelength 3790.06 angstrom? 55.09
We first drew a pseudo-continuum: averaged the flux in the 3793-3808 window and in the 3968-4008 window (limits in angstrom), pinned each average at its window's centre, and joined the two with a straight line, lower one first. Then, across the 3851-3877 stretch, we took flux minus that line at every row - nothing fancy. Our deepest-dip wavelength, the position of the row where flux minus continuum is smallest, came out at 3865.86 angstrom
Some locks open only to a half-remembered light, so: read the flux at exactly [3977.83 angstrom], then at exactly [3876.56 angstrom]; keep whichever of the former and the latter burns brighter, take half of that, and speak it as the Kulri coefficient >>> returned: 27.9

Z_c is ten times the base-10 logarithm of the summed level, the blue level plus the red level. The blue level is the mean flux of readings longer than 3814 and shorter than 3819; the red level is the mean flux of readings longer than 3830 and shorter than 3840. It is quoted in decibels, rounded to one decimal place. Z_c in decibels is 20.1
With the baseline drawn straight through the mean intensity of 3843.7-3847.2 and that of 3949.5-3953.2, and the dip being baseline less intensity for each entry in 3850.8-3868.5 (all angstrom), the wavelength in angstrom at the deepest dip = 3865.86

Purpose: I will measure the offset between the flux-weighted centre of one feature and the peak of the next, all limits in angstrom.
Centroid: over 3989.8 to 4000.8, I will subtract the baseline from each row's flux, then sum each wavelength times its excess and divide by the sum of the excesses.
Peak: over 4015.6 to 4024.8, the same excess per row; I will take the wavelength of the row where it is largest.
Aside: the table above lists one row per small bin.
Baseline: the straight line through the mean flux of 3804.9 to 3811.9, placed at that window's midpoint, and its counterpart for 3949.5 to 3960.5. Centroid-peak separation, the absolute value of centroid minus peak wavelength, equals 25.6 angstrom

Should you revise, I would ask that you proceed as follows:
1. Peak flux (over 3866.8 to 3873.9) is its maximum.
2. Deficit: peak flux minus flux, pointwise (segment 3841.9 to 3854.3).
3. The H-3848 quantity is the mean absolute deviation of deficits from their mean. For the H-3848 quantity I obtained 1.6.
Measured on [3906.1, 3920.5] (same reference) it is 2.0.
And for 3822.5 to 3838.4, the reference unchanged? 1.9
